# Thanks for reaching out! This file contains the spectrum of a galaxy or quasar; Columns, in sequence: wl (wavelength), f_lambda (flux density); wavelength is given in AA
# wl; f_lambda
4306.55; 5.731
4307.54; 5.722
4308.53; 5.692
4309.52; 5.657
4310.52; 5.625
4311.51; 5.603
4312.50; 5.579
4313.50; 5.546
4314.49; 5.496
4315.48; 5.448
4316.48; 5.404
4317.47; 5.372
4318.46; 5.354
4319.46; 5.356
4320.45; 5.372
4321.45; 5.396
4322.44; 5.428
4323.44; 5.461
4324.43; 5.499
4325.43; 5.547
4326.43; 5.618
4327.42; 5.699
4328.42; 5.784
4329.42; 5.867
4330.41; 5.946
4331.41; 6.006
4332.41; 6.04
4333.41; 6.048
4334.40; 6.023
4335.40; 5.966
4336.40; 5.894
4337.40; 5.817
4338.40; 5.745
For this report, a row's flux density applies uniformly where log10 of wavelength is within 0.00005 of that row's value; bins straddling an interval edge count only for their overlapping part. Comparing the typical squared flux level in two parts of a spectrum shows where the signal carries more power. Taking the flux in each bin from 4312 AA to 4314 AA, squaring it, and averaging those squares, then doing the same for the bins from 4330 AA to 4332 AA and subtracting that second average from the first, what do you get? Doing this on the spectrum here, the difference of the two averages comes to -5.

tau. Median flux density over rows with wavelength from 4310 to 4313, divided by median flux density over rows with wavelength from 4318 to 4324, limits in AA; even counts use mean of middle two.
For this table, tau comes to 1.04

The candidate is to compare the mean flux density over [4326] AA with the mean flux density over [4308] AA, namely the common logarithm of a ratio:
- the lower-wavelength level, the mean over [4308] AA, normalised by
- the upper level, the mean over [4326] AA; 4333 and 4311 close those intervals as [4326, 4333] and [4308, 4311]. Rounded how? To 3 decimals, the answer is -0.015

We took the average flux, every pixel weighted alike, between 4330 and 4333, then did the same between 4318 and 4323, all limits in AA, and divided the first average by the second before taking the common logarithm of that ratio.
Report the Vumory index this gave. 0.05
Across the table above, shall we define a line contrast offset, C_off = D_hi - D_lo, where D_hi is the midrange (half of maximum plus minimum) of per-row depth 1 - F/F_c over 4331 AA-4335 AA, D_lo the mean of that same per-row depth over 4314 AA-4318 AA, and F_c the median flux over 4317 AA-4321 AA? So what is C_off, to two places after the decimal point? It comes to -0.11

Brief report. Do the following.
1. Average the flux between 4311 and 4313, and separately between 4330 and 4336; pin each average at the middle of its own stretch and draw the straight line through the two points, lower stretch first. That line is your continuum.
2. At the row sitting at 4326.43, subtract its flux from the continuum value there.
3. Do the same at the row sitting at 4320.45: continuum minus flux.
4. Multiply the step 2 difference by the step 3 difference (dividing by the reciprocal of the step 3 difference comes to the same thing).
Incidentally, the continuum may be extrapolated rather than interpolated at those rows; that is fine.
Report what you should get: 0.10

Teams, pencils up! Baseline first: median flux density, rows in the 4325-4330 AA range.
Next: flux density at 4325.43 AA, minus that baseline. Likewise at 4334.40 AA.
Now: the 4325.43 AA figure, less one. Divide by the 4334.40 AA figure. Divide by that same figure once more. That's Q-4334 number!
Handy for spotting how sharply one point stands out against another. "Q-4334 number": -11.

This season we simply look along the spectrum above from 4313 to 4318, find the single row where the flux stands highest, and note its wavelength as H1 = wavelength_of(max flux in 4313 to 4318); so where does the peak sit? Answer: 4313.50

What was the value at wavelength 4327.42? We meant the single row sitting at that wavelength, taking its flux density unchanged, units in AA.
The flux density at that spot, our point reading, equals 5.699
